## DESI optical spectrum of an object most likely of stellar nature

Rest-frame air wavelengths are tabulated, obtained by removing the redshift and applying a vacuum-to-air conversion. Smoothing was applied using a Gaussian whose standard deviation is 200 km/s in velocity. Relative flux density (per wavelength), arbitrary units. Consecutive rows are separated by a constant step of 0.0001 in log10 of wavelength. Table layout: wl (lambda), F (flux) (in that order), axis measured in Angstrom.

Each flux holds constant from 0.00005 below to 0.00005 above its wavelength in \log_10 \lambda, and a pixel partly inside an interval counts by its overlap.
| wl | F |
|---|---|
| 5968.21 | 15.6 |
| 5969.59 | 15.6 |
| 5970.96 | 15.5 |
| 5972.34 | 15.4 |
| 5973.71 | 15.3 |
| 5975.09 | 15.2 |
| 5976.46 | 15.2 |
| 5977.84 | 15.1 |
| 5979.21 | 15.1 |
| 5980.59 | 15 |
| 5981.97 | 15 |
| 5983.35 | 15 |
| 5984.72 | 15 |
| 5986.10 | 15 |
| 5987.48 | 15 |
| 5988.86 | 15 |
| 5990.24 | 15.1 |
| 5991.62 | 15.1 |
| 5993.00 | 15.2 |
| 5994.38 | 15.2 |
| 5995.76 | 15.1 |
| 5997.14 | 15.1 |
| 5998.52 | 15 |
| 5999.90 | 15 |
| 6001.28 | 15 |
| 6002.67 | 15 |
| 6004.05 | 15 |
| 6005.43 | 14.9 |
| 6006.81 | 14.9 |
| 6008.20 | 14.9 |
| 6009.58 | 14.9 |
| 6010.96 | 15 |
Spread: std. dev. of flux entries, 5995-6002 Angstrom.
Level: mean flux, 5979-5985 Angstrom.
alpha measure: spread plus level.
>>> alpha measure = 15.1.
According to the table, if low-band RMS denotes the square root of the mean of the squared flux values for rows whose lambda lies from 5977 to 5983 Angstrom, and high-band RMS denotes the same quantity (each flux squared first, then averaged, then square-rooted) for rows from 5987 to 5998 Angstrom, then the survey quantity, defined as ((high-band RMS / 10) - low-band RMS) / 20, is -0.6770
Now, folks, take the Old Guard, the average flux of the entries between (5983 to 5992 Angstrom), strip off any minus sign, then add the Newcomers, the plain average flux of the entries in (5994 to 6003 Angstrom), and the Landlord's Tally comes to 30.1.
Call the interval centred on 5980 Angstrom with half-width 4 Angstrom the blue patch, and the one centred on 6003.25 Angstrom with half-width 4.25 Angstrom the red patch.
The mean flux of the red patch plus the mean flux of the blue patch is 30.0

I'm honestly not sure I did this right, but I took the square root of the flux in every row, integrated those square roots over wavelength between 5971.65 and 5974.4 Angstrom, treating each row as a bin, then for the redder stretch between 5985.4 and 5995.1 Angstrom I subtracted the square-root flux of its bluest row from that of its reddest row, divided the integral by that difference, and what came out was 419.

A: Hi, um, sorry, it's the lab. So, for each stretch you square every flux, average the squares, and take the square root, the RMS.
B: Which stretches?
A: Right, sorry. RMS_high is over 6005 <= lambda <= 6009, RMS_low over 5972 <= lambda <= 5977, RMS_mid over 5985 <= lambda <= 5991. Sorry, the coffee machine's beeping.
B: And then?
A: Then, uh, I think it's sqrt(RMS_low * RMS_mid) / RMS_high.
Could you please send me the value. 1.02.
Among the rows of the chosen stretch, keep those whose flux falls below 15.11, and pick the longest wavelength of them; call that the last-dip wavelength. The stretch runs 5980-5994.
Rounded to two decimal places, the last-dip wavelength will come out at 5991.62 Angstrom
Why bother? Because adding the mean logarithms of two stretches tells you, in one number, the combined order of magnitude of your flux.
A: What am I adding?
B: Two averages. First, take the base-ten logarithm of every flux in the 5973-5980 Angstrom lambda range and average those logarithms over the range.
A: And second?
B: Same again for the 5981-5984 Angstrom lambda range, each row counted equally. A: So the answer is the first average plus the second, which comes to 2.36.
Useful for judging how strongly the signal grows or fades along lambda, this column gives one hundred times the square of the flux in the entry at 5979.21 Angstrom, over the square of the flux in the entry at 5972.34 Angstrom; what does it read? 96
